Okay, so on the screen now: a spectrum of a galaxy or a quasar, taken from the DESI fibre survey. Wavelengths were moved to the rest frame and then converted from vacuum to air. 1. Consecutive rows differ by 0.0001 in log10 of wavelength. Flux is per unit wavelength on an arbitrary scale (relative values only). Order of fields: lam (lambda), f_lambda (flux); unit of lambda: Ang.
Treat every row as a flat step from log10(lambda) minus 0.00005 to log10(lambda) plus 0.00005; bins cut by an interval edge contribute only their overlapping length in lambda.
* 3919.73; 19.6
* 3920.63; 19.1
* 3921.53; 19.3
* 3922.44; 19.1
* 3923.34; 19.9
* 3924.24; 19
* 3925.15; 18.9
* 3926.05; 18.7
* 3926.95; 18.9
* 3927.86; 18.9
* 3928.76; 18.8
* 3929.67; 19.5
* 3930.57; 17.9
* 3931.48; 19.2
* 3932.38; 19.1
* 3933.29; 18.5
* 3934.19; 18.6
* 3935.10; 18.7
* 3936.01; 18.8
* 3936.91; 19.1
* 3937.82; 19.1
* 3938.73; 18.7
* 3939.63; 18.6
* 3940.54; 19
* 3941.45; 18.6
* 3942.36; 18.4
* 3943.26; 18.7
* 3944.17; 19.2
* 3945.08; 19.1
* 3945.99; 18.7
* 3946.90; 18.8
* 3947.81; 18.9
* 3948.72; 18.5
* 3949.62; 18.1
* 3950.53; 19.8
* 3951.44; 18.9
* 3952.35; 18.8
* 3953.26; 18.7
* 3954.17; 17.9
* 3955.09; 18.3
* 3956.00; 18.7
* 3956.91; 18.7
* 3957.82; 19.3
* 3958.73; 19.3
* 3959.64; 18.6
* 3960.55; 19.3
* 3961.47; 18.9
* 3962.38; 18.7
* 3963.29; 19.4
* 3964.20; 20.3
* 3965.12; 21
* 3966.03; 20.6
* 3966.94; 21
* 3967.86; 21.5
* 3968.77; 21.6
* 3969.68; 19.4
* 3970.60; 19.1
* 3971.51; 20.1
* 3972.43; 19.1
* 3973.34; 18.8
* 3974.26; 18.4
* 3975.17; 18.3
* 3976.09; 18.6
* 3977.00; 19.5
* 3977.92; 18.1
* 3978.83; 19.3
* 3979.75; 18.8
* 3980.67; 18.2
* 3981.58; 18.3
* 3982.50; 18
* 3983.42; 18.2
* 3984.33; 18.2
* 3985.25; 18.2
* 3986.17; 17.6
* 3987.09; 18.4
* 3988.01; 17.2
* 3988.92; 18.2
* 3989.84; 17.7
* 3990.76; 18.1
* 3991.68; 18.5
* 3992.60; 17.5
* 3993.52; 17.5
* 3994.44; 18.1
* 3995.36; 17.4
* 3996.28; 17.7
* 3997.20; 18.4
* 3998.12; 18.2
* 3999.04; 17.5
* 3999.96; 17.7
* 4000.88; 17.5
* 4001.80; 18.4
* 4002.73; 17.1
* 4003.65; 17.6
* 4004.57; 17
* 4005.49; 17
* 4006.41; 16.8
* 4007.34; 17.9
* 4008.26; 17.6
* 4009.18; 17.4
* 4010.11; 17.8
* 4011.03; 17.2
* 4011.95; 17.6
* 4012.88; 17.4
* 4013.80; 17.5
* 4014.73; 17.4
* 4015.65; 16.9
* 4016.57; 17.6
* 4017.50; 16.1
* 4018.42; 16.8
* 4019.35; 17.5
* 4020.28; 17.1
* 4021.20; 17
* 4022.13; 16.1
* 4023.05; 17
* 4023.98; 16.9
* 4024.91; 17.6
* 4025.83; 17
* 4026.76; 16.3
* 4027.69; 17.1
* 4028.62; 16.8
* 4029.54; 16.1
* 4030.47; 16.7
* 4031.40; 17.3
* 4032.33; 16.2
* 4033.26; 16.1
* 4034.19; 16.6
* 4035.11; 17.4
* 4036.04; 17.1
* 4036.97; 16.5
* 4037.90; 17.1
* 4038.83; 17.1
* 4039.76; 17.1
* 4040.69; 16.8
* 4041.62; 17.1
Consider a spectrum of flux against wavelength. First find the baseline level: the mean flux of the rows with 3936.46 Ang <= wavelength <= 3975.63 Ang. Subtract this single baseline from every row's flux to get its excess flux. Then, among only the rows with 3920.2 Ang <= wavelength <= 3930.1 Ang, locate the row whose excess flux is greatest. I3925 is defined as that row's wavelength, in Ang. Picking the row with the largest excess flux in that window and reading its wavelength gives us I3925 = 3923.34 Ang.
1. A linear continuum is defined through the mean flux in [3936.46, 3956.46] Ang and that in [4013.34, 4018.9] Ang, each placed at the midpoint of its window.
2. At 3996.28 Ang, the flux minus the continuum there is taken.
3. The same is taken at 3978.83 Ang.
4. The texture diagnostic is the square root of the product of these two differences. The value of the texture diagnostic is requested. 0.47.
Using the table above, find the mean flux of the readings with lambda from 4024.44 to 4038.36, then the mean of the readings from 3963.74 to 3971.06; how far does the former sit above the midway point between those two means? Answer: -1.88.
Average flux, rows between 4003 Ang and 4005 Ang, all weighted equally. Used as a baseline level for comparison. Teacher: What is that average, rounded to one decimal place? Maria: 17.3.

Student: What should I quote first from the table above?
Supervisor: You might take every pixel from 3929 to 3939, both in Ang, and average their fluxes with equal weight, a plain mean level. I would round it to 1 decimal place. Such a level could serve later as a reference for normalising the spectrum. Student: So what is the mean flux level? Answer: 18.8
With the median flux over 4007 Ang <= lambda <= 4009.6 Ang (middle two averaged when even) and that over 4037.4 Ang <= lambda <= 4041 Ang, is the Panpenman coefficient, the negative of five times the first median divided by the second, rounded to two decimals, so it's -5.15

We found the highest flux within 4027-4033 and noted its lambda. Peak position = 4031.40 Ang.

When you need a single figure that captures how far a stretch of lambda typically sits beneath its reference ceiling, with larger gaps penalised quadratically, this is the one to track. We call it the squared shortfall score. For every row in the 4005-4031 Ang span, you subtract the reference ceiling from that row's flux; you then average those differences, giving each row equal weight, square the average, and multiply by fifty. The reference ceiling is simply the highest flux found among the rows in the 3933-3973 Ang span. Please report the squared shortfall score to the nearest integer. 1022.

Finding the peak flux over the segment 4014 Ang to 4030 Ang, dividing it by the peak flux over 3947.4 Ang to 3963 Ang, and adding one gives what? 1.89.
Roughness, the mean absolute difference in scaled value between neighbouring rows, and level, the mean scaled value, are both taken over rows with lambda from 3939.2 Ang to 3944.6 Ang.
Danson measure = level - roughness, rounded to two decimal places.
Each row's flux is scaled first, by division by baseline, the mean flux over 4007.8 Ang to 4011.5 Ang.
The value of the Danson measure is 1.05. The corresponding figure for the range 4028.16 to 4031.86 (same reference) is 0.92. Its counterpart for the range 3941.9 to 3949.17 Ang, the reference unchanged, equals 1.06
